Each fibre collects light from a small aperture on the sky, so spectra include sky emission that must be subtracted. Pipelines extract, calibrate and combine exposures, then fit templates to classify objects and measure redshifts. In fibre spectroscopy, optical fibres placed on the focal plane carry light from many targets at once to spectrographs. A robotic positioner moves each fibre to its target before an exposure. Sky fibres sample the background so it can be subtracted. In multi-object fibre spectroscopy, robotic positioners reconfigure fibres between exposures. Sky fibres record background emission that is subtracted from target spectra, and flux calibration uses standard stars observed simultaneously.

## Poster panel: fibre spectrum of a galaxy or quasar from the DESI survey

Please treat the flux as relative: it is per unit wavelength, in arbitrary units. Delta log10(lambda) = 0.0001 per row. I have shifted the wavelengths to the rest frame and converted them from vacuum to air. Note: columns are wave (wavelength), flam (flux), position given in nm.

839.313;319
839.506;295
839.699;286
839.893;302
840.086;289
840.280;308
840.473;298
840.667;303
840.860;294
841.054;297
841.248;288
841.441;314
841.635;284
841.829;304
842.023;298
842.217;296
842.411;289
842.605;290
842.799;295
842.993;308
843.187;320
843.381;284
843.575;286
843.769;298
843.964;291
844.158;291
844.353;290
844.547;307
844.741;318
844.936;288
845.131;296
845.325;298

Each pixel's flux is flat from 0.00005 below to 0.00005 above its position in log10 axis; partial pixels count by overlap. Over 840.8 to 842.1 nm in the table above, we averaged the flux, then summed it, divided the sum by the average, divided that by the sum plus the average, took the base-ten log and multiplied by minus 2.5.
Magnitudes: 6.327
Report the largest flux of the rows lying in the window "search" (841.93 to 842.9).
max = 298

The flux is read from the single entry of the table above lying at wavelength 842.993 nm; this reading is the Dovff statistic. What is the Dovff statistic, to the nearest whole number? 308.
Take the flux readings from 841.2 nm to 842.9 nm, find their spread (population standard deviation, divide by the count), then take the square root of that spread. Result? 3.0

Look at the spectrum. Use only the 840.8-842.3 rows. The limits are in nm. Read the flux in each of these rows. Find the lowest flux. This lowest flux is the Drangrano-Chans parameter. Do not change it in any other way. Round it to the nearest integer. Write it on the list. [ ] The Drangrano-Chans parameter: 284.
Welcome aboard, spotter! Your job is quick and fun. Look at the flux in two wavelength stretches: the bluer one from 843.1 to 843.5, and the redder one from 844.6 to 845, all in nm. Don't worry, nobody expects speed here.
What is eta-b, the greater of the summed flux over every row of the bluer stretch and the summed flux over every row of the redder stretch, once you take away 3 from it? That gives 603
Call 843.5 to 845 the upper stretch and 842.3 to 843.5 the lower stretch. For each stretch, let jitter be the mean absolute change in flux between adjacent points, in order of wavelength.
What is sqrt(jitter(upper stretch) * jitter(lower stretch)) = 12.2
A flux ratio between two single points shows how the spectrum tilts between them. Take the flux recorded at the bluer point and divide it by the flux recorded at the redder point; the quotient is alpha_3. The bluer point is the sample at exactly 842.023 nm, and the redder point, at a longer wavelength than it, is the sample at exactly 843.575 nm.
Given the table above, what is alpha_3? 1.04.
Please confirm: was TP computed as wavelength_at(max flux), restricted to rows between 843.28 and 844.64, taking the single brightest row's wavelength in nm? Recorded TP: 844.547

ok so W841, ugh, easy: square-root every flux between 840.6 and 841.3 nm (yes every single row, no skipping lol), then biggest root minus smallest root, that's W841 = 0.44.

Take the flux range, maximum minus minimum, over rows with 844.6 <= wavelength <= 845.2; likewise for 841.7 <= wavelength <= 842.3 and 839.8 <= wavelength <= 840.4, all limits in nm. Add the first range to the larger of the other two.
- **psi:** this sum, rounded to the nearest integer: 49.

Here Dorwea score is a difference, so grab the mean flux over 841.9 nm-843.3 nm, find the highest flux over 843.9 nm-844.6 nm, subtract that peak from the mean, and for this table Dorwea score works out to -7.6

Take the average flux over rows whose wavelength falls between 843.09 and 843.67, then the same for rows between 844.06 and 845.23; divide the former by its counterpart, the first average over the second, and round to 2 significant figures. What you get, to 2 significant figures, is 0.99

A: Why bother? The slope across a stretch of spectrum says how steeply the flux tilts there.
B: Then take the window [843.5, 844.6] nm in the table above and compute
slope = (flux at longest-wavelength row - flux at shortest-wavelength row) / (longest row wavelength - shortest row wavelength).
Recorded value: 22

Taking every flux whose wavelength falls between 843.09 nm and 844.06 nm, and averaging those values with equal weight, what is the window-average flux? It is 296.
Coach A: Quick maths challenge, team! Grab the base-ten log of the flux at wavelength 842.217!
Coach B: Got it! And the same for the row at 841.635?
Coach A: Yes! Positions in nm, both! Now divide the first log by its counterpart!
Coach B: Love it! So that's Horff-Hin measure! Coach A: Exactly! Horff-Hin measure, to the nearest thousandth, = 1.007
